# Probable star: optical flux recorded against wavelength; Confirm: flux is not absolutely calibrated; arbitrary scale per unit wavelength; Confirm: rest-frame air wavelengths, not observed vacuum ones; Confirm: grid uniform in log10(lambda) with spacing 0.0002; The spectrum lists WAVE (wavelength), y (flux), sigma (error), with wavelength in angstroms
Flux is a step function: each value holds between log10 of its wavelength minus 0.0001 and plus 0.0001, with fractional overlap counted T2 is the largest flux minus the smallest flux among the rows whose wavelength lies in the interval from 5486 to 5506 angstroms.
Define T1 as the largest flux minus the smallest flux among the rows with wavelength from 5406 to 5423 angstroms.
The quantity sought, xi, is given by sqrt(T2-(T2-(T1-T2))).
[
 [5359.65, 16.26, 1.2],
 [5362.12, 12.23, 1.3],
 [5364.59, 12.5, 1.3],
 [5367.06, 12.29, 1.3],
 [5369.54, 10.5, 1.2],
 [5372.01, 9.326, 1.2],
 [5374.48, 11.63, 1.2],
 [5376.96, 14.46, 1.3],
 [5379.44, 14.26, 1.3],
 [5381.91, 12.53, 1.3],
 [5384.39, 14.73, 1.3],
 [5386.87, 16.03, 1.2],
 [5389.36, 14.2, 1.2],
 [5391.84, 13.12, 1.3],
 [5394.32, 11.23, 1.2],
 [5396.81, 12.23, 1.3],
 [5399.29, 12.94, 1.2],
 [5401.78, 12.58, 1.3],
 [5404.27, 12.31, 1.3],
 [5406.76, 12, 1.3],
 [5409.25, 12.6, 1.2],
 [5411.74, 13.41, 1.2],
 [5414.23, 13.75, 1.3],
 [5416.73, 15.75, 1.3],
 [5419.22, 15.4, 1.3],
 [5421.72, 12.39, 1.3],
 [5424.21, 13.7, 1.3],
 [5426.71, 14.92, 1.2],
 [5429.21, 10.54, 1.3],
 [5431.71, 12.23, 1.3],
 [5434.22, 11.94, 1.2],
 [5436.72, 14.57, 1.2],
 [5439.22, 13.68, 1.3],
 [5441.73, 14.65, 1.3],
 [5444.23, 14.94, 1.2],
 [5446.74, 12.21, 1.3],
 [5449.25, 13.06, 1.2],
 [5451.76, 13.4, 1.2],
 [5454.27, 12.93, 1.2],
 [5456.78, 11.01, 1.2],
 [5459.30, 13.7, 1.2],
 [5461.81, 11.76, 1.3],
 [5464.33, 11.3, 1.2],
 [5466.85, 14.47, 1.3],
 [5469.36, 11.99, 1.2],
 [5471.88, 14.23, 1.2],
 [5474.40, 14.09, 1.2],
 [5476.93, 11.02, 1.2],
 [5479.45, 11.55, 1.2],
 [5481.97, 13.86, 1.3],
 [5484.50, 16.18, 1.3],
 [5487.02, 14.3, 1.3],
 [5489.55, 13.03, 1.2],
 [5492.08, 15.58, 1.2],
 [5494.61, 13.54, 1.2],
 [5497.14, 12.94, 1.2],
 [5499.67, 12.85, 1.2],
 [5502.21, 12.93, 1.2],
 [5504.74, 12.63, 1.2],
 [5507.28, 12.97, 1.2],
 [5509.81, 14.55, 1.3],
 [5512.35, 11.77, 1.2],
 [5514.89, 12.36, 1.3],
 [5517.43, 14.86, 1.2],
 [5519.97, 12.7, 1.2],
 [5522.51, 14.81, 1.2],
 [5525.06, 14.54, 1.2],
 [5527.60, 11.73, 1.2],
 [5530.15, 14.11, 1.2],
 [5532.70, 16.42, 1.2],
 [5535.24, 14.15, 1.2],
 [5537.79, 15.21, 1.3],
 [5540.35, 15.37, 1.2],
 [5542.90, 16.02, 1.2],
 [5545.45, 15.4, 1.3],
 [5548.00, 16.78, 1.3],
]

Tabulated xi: 0.89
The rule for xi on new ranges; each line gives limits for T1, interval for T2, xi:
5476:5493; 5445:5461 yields 1.57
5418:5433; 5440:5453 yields 1.46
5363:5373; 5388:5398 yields 0.45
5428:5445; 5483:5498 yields 1.08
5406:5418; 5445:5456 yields 1.60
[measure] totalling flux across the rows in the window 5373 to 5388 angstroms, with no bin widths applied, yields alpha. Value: 83.6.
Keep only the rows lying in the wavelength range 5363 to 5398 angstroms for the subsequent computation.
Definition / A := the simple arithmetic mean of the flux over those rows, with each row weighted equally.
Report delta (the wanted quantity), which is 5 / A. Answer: 0.391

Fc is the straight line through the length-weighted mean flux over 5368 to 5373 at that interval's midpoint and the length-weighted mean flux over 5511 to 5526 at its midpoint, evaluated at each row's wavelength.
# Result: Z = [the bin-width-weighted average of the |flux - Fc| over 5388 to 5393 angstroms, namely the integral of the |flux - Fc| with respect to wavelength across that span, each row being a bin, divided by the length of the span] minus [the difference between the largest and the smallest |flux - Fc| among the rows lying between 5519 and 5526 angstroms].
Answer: 2.8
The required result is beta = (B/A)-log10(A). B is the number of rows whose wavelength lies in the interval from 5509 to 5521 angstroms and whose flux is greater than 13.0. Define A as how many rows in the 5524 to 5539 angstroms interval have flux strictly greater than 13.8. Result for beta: -0.3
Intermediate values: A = 5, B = 2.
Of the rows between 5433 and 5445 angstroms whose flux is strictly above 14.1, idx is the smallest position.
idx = 5436.72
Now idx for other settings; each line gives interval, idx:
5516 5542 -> 5517.43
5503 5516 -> 5509.81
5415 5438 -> 5416.73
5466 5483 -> 5466.85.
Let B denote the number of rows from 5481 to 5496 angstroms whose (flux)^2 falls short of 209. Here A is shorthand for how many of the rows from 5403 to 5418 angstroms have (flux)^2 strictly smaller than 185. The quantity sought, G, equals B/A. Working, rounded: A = 4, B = 4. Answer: 1.0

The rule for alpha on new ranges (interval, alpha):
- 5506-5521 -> 79.2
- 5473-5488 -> 81.0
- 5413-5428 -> 85.9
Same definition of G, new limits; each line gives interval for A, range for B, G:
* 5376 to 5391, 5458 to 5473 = 5.0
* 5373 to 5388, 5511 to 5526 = 1.5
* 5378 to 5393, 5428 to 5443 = 2.0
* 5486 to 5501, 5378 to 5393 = 1.0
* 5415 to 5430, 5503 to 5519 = 2.0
